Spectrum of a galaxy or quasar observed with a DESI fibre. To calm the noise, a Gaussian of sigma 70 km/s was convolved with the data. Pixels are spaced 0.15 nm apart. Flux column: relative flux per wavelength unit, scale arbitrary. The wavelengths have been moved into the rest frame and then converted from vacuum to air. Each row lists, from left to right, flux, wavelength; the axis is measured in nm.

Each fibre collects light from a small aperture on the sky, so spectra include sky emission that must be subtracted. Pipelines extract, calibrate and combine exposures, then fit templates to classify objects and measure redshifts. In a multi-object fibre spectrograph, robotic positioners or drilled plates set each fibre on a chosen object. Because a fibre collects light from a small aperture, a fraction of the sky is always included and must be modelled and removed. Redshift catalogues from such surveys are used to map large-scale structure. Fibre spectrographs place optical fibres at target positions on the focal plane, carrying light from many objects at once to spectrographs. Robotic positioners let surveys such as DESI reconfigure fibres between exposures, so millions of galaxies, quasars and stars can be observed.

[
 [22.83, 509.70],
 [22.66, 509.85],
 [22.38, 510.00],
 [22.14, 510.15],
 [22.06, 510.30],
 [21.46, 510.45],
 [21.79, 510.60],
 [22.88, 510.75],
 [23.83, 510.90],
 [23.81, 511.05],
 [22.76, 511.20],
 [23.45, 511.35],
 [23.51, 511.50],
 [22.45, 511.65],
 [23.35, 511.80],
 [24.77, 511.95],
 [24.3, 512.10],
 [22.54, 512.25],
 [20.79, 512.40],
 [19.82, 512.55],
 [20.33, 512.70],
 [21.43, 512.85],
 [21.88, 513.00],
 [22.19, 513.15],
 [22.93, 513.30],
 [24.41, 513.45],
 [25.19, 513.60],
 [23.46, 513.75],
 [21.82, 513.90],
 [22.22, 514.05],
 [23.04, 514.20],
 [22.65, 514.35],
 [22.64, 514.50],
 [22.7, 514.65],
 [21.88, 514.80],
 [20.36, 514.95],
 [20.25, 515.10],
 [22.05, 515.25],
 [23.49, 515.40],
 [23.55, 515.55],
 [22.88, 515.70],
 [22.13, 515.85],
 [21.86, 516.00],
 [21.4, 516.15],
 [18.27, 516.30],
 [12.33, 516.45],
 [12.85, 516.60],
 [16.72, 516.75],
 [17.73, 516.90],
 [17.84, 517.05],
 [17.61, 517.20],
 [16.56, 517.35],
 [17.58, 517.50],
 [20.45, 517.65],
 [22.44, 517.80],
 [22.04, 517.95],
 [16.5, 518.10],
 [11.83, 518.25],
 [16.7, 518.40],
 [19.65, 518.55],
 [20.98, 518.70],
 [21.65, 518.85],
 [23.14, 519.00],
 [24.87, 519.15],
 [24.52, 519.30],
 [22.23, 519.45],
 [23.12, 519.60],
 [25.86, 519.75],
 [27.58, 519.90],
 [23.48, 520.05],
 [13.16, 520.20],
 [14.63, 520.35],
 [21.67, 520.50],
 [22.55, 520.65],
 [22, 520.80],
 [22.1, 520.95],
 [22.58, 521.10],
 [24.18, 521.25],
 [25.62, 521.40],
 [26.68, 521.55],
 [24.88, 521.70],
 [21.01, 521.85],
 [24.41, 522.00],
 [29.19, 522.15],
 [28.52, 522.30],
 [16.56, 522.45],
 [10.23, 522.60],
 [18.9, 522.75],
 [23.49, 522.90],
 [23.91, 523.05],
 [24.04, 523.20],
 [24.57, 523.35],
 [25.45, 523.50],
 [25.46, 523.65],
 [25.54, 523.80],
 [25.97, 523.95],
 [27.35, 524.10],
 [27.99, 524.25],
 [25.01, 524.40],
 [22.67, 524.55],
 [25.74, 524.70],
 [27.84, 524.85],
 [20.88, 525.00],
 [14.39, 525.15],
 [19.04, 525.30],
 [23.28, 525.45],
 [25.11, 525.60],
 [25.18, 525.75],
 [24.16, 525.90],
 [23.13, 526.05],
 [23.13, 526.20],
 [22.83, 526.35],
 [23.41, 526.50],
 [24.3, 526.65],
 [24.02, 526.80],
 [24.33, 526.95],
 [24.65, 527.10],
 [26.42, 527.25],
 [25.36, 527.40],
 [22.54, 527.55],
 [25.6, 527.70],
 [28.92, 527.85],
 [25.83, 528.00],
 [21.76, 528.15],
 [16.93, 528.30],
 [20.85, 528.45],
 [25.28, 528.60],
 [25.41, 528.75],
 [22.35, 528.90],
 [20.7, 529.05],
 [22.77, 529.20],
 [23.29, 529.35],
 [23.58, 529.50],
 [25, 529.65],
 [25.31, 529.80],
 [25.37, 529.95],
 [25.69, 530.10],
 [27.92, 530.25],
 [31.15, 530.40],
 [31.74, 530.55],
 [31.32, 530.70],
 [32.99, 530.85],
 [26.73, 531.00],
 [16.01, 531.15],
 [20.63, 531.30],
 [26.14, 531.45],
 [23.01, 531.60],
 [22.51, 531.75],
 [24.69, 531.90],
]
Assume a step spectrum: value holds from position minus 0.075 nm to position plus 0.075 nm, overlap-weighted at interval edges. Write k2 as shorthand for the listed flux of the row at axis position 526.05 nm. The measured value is 23.13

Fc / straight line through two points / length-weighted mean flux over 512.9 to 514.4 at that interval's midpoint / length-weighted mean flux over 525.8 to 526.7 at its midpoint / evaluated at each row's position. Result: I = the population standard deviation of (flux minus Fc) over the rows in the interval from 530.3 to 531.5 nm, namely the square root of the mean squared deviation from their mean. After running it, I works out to 5.7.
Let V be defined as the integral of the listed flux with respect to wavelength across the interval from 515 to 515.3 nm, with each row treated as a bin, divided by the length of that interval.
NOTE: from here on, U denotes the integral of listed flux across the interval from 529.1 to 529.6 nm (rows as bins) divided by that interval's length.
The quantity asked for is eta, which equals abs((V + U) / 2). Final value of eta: 22.1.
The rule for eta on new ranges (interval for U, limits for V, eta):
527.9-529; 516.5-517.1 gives 19.4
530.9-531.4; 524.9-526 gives 21.9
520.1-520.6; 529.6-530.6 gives 22.3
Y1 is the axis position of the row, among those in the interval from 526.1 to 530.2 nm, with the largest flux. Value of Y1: 527.85 nm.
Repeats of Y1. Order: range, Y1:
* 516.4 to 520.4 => 519.90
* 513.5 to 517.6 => 513.60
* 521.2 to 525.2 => 522.15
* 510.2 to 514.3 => 513.60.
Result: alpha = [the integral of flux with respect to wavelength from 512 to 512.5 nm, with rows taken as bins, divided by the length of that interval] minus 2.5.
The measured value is 20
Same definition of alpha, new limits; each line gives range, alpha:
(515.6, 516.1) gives 20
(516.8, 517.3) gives 15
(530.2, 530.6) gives 28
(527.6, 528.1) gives 24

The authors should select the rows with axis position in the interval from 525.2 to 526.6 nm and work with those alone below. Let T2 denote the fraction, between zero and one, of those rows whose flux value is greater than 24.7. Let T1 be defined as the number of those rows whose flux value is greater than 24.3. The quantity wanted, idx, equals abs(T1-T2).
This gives 2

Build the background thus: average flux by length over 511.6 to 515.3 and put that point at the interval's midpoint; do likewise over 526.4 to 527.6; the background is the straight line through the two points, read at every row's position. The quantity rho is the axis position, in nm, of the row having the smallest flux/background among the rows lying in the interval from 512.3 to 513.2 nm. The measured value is 512.55 nm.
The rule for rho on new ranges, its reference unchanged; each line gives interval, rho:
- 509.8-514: 512.55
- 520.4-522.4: 521.85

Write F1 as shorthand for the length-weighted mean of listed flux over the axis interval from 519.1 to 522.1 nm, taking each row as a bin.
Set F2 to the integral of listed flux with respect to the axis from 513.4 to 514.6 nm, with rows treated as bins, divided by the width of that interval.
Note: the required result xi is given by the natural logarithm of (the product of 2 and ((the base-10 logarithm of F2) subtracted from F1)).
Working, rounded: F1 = 22.9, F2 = 23.1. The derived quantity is 3.76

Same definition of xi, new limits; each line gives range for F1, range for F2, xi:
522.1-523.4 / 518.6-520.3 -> 3.72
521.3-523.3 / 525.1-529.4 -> 3.76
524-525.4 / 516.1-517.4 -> 3.80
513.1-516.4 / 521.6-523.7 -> 3.73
